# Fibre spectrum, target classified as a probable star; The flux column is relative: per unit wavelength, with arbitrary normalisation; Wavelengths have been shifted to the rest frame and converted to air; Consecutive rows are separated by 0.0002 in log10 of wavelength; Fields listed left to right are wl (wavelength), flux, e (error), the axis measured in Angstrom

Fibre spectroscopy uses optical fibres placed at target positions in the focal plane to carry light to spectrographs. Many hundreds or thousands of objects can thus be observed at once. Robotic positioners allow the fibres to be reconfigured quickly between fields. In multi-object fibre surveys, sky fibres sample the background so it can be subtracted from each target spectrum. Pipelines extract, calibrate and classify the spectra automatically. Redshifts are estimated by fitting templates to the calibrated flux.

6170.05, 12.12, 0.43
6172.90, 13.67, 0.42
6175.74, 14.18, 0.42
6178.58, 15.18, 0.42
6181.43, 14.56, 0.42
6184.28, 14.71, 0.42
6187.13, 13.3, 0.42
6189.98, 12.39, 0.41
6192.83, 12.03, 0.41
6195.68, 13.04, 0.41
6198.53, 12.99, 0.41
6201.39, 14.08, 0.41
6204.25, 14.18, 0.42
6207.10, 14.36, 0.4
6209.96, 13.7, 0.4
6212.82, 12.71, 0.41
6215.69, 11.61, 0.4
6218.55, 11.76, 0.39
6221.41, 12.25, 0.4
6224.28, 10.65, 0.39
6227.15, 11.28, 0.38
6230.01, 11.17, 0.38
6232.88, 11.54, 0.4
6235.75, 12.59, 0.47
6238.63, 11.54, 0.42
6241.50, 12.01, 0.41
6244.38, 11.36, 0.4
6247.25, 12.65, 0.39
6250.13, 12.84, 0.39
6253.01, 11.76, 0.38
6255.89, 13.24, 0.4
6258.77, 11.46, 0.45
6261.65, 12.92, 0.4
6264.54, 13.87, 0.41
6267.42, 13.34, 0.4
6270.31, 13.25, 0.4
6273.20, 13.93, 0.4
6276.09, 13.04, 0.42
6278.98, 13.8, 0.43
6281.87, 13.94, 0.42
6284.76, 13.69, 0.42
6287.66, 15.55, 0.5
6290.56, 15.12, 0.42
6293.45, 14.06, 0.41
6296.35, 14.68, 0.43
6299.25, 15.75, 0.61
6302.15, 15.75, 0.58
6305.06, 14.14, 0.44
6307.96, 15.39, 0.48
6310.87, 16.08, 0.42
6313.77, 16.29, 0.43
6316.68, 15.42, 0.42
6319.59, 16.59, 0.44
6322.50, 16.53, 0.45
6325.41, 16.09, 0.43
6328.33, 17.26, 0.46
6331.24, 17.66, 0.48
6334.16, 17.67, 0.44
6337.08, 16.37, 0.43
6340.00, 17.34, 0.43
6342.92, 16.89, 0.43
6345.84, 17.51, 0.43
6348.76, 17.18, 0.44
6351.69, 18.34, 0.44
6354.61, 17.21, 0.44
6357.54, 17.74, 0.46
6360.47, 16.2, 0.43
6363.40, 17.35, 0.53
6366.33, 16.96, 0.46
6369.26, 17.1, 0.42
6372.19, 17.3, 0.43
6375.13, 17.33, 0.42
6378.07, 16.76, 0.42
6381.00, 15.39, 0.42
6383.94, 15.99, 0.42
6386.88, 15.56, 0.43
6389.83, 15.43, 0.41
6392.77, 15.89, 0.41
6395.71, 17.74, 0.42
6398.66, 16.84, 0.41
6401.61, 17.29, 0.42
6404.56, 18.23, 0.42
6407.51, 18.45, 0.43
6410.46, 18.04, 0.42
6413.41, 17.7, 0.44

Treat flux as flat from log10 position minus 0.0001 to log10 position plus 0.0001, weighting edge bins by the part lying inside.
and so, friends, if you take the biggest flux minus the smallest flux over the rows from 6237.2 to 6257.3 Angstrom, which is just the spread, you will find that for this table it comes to 1.9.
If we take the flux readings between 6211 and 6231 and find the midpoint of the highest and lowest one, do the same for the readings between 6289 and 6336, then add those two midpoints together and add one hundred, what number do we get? 127.5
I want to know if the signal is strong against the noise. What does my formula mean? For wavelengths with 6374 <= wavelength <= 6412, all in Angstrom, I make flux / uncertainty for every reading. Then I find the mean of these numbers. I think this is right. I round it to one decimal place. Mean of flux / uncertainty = 40.2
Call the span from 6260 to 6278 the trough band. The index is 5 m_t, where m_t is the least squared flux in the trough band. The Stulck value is 835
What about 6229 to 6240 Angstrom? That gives 624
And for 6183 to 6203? 724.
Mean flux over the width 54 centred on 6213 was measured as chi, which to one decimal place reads 12.5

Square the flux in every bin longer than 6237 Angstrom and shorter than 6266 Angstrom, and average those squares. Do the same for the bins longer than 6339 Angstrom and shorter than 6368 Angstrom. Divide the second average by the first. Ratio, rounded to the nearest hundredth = 1.94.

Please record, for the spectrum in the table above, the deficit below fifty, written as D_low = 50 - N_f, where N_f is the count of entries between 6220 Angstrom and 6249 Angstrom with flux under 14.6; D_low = 40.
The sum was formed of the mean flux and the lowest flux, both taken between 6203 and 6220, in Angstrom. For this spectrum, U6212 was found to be 25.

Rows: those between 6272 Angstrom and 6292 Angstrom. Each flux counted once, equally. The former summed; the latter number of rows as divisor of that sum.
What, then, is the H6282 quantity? 14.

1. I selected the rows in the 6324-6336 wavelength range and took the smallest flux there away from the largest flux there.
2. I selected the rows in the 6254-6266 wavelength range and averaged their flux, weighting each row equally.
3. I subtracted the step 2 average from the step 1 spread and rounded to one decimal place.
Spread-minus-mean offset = -11.3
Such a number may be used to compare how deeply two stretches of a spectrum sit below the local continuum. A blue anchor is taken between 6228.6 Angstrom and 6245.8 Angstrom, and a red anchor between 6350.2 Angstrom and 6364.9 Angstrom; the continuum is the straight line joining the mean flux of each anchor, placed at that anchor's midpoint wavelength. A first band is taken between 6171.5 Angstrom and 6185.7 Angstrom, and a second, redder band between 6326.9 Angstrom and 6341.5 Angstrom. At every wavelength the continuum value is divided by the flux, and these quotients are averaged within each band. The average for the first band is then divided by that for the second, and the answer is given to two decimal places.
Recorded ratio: 0.66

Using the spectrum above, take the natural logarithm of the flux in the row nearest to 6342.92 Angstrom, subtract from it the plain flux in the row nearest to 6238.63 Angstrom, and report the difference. -8.7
